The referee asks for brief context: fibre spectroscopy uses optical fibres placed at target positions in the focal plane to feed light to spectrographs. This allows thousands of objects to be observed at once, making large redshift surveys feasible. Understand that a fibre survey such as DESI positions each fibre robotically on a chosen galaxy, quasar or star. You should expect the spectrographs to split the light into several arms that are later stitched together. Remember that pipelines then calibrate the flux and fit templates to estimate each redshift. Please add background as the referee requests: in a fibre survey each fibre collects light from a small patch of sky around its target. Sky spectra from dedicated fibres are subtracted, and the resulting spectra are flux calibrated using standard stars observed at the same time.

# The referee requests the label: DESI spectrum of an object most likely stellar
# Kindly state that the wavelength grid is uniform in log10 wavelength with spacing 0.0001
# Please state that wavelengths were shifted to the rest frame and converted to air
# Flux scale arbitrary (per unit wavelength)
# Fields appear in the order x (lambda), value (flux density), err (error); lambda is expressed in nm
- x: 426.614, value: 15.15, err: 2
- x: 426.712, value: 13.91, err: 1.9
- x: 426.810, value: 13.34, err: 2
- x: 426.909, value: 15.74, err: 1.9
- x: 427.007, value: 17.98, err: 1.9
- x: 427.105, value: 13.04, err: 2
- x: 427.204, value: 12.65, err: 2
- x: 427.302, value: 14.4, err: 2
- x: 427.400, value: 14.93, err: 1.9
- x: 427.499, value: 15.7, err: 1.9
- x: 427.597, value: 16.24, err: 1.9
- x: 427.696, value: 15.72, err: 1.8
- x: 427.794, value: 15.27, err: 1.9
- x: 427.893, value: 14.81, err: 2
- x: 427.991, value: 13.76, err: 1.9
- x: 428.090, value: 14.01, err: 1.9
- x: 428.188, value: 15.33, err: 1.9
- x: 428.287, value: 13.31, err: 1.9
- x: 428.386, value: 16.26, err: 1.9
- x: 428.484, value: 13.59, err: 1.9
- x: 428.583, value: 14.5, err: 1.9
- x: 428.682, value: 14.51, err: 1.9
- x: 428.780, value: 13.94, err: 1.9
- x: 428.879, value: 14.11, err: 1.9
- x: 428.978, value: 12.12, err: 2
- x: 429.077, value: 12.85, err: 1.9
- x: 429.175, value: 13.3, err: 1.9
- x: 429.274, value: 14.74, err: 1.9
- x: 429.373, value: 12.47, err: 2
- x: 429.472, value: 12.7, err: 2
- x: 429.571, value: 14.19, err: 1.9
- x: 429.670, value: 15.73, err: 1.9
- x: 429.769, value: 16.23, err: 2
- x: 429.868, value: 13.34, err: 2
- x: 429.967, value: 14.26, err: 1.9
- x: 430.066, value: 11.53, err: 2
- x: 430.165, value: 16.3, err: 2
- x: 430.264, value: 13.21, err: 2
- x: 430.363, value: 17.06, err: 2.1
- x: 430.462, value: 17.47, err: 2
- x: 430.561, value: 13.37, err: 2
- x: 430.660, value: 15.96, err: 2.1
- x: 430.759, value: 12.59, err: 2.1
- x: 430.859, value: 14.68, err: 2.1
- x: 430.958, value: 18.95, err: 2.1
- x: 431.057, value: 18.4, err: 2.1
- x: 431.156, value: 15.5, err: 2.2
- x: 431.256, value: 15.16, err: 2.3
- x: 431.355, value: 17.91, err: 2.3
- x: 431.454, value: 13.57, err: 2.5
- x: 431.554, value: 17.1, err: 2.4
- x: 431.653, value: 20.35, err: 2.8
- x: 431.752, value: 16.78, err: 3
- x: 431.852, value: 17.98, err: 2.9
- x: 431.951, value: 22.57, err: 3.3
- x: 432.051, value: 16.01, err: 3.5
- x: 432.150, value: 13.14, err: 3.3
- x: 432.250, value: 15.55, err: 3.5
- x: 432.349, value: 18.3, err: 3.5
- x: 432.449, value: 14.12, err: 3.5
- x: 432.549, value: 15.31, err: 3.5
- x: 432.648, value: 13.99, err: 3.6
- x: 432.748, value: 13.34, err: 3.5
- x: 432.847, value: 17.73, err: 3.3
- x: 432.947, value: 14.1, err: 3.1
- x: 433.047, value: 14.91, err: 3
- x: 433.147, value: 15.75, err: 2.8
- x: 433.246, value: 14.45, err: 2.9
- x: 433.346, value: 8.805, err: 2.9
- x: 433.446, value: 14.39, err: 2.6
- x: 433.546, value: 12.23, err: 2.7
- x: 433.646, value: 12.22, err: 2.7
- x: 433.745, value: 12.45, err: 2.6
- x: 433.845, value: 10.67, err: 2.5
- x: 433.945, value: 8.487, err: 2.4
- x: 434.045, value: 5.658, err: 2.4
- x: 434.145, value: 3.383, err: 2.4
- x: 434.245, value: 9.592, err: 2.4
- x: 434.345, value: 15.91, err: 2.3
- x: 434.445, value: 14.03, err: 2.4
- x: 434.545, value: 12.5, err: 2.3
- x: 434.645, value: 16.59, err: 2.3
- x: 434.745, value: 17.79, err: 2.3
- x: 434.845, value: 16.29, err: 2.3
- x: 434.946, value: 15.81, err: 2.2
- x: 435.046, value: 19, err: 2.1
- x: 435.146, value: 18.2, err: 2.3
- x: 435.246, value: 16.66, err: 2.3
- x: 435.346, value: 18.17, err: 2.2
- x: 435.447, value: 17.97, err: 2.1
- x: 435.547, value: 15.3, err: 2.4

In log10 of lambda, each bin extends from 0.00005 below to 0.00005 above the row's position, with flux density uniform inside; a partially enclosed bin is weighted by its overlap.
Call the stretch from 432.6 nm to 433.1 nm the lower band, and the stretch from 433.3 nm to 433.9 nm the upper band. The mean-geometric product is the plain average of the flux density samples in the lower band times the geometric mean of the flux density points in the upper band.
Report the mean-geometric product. 173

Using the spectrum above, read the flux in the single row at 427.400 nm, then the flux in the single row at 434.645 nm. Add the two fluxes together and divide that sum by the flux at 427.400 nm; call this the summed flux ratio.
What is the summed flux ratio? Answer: 2.11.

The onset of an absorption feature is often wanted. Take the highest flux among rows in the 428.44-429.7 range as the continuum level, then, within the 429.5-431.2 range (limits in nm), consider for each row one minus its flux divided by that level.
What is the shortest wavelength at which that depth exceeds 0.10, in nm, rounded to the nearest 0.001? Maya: 429.868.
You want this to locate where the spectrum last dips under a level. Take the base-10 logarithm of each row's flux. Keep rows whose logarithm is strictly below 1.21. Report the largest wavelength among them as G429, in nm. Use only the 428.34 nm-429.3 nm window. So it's 429.274 nm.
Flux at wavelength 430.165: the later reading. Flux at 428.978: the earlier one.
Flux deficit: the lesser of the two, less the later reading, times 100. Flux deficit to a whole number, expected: -418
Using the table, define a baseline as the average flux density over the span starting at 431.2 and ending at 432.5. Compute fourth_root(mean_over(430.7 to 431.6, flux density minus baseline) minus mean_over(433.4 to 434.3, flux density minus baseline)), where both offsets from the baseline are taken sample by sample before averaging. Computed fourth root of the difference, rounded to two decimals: 1.57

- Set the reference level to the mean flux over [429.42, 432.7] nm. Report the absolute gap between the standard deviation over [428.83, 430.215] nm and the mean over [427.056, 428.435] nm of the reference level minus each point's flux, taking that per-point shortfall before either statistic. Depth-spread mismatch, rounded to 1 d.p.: 0.4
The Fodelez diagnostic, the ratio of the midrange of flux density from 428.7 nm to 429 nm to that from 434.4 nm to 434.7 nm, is 0.90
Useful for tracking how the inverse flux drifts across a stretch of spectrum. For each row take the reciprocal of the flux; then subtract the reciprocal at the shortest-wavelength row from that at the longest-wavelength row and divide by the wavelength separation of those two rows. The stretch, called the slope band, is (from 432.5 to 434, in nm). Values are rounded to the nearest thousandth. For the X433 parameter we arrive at 0.038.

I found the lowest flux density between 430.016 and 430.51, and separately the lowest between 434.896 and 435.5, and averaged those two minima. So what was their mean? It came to 13.7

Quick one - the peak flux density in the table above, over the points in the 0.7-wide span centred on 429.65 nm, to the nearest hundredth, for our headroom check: 16.23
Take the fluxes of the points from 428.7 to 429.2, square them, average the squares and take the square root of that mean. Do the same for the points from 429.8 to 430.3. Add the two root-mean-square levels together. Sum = 27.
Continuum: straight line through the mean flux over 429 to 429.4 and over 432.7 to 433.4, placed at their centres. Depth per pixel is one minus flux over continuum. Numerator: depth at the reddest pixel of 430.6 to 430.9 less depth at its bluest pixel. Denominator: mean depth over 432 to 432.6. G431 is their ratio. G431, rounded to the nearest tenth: -1.0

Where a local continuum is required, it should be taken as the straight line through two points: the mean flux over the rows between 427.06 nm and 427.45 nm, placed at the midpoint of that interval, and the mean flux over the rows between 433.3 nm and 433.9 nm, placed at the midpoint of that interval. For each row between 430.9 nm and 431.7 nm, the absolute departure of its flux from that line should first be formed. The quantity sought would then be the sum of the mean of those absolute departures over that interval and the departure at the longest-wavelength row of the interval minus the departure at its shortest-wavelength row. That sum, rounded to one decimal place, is 6.2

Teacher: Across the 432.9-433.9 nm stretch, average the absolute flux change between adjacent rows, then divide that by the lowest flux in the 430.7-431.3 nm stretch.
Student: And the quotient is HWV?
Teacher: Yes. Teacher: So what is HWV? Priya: 0.16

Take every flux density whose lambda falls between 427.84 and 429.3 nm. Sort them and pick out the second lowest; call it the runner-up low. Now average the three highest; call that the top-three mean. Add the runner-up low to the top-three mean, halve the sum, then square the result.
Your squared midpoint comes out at 200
